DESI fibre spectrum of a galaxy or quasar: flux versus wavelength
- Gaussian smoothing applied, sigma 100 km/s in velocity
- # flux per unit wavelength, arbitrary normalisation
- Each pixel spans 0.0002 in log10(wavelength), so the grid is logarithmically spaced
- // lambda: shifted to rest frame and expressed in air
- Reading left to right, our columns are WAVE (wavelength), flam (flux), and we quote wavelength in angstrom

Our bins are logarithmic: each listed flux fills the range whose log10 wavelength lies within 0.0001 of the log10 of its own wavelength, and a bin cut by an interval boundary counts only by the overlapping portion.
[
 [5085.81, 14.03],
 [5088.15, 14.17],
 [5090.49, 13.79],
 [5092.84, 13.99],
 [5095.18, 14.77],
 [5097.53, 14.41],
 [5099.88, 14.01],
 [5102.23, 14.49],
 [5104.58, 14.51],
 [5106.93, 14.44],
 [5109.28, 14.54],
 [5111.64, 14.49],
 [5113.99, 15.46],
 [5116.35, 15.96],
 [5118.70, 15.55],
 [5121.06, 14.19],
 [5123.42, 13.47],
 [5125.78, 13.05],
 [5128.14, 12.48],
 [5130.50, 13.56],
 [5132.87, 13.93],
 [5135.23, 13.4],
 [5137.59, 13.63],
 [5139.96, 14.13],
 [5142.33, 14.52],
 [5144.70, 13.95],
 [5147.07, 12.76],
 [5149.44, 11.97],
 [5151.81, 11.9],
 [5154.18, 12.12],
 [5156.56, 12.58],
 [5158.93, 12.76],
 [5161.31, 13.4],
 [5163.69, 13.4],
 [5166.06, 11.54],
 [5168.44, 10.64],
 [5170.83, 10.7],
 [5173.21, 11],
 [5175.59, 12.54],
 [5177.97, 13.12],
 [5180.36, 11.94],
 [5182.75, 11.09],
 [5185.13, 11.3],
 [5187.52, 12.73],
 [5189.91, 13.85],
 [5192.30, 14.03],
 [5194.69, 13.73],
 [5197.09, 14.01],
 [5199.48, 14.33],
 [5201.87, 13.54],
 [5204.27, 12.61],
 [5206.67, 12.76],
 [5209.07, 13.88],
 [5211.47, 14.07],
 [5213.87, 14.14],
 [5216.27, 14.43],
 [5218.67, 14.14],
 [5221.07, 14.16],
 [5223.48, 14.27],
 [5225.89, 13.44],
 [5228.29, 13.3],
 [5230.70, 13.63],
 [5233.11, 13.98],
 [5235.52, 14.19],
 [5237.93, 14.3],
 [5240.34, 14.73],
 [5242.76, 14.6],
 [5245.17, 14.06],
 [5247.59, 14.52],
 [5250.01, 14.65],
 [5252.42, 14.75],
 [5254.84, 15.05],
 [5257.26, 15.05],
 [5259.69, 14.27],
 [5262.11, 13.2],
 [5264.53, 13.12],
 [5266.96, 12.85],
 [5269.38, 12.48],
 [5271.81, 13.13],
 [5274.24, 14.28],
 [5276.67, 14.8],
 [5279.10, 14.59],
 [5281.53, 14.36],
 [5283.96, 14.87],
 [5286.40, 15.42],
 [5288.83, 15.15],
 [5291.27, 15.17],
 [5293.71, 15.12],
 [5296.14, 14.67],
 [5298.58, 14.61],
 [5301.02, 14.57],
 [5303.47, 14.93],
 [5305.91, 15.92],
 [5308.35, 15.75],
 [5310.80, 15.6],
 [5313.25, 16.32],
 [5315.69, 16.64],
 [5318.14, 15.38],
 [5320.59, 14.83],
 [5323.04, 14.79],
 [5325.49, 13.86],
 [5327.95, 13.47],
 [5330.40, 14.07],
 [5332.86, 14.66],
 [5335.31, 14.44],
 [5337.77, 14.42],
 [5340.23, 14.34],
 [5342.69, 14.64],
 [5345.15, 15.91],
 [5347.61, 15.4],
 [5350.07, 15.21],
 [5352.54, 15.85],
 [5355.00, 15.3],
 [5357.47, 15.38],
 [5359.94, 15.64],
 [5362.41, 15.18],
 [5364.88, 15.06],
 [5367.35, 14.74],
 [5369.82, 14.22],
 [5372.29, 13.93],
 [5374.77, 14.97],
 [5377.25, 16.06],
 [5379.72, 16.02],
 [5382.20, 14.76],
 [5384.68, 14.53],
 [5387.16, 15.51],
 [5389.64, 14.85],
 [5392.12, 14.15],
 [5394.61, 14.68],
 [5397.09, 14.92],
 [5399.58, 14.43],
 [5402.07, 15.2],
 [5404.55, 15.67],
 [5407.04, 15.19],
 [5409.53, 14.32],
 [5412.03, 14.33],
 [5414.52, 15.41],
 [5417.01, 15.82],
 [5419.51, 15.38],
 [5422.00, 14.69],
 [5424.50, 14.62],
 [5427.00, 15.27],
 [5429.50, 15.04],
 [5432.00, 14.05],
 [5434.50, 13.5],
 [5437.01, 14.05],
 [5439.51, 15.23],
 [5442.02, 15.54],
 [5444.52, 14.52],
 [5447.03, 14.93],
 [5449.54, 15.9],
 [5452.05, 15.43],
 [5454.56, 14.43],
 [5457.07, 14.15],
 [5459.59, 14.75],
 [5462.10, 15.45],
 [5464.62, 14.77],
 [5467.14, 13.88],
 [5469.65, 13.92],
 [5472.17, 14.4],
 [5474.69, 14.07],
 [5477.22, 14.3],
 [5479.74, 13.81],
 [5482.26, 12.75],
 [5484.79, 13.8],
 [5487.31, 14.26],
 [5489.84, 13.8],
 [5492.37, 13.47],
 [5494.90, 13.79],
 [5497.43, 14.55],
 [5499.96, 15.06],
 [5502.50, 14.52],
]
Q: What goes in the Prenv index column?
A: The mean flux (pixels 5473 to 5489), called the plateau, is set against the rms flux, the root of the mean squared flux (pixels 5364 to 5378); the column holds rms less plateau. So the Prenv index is 1.0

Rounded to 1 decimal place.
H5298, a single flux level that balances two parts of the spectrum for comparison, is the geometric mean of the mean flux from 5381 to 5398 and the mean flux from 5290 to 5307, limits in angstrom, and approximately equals 14.9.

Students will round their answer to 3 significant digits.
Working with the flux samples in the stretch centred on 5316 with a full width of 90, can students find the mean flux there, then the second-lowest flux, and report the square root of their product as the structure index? 14.2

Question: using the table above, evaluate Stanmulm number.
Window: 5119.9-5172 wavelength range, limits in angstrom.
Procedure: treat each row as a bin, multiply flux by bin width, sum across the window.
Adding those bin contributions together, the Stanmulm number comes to 673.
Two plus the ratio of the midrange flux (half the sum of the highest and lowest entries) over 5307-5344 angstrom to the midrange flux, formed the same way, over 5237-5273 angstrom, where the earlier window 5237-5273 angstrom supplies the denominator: 3.09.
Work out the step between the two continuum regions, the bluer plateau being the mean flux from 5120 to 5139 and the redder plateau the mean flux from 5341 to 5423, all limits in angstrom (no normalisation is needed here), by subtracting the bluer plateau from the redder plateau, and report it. 1.6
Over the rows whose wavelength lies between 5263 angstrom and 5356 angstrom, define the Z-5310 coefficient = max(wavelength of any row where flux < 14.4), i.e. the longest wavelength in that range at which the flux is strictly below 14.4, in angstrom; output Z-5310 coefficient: 5340.23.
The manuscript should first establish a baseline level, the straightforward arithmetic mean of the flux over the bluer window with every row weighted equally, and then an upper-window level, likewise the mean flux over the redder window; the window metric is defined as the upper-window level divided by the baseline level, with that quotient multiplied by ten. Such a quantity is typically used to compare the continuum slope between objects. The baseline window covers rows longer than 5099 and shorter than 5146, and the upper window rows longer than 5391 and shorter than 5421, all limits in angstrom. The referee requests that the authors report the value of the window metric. 10.5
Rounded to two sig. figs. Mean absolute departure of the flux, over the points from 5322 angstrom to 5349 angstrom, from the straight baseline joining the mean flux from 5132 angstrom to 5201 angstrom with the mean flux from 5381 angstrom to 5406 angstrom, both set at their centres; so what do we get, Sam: 0.47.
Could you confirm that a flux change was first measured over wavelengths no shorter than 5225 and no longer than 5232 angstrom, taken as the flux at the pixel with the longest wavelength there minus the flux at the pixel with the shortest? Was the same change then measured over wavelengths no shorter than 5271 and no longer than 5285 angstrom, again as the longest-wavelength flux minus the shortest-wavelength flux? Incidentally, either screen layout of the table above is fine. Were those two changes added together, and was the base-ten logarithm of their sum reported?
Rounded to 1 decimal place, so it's 0.3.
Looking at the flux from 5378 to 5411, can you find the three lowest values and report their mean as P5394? 14.3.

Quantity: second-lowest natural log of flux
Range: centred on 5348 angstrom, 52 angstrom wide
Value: 2.63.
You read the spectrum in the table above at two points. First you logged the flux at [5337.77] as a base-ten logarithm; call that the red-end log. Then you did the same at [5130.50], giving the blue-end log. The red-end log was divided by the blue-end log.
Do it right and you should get 1.02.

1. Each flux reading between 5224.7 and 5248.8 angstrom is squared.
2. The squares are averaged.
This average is 198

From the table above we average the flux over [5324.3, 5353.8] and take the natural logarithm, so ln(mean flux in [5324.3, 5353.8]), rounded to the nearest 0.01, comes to 2.69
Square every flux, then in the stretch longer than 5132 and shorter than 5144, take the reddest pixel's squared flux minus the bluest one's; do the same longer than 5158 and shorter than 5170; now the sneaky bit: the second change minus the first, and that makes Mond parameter -66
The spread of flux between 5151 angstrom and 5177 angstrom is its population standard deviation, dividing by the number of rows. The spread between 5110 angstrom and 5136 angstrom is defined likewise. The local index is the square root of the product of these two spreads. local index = 1.0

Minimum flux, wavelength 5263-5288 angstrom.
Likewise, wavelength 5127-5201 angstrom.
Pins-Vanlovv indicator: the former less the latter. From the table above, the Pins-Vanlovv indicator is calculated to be 1.8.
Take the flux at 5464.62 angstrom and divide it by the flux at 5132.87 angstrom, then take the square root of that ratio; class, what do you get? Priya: 1.03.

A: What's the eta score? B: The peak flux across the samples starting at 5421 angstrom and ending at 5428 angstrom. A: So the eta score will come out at 15.27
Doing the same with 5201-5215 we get 14.14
